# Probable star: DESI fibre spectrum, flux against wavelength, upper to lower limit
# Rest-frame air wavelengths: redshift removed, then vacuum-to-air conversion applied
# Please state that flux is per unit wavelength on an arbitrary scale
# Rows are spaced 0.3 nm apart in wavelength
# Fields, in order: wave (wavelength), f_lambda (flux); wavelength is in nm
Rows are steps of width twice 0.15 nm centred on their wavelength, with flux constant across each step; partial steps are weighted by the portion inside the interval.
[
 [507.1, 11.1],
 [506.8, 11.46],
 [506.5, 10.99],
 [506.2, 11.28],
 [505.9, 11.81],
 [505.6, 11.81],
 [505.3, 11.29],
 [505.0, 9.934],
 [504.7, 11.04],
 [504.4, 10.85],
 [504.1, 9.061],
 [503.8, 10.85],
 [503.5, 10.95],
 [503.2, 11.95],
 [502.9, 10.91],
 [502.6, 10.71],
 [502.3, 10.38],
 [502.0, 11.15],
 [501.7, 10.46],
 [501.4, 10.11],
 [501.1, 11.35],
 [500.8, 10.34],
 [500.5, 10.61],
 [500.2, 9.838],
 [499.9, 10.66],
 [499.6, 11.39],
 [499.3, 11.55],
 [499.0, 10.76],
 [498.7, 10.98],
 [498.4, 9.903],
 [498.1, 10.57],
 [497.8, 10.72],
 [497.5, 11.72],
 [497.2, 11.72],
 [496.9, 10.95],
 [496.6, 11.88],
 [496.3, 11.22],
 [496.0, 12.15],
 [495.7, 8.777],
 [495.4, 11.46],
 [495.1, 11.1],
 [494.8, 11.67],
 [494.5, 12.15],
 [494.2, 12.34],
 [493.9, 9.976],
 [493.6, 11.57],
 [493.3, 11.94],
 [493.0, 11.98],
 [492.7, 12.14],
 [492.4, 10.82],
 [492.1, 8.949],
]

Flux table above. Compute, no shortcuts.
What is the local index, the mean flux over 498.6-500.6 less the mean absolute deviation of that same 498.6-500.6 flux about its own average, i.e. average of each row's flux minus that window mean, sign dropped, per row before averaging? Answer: 10.4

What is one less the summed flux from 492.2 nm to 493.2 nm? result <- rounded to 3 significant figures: -33.9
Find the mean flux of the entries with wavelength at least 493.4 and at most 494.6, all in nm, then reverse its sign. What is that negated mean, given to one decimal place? -11.5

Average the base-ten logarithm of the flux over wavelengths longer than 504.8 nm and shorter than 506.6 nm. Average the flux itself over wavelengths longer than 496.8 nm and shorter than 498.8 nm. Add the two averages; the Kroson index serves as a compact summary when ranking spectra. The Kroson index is 12.0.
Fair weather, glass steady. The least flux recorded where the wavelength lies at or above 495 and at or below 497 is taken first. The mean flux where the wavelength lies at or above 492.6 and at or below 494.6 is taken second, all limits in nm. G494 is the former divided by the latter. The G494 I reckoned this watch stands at 0.75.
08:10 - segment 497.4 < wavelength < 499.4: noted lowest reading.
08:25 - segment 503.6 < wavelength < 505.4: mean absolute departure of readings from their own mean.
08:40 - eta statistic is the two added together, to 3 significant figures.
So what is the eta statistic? 10.6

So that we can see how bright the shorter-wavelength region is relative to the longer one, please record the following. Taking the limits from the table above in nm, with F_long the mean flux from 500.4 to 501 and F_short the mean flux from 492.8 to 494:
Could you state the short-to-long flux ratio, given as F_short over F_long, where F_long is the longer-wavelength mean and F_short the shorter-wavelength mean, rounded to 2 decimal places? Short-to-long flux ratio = 1.09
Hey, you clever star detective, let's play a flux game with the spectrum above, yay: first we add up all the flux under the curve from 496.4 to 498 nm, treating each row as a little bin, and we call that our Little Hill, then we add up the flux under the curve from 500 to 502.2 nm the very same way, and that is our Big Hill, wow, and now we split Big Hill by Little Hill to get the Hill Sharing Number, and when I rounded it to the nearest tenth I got 1.3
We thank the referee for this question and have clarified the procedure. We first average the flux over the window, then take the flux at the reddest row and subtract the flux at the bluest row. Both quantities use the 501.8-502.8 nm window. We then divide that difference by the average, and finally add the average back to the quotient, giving 10.7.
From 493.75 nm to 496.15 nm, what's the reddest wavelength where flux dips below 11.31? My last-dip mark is 495.7 nm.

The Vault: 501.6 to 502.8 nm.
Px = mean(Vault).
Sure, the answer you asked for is 10.7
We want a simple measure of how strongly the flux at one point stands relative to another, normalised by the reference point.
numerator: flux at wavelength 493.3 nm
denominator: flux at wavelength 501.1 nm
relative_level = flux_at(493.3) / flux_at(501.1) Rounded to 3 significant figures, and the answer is 1.05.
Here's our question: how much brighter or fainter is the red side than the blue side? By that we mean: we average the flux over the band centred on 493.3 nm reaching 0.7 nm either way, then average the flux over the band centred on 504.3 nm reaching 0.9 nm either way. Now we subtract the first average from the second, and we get -1.1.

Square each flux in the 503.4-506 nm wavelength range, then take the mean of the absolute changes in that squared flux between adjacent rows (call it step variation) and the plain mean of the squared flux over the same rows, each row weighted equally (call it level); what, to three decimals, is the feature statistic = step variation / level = 0.150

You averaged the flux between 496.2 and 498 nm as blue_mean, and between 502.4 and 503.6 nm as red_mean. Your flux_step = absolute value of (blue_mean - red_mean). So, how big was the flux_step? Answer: 0.24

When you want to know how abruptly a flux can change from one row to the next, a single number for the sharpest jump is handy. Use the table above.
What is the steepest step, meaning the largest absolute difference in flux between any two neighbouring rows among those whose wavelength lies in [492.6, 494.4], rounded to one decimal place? 2.4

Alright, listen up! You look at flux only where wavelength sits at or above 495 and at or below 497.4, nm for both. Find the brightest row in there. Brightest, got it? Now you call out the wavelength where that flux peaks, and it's 496.0 nm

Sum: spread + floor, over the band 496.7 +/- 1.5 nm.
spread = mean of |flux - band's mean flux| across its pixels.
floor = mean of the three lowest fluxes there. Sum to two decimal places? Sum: 10.71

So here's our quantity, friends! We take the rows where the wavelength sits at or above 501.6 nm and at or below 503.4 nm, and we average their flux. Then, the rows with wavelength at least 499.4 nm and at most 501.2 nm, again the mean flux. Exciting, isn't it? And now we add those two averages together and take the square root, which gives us 4.65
